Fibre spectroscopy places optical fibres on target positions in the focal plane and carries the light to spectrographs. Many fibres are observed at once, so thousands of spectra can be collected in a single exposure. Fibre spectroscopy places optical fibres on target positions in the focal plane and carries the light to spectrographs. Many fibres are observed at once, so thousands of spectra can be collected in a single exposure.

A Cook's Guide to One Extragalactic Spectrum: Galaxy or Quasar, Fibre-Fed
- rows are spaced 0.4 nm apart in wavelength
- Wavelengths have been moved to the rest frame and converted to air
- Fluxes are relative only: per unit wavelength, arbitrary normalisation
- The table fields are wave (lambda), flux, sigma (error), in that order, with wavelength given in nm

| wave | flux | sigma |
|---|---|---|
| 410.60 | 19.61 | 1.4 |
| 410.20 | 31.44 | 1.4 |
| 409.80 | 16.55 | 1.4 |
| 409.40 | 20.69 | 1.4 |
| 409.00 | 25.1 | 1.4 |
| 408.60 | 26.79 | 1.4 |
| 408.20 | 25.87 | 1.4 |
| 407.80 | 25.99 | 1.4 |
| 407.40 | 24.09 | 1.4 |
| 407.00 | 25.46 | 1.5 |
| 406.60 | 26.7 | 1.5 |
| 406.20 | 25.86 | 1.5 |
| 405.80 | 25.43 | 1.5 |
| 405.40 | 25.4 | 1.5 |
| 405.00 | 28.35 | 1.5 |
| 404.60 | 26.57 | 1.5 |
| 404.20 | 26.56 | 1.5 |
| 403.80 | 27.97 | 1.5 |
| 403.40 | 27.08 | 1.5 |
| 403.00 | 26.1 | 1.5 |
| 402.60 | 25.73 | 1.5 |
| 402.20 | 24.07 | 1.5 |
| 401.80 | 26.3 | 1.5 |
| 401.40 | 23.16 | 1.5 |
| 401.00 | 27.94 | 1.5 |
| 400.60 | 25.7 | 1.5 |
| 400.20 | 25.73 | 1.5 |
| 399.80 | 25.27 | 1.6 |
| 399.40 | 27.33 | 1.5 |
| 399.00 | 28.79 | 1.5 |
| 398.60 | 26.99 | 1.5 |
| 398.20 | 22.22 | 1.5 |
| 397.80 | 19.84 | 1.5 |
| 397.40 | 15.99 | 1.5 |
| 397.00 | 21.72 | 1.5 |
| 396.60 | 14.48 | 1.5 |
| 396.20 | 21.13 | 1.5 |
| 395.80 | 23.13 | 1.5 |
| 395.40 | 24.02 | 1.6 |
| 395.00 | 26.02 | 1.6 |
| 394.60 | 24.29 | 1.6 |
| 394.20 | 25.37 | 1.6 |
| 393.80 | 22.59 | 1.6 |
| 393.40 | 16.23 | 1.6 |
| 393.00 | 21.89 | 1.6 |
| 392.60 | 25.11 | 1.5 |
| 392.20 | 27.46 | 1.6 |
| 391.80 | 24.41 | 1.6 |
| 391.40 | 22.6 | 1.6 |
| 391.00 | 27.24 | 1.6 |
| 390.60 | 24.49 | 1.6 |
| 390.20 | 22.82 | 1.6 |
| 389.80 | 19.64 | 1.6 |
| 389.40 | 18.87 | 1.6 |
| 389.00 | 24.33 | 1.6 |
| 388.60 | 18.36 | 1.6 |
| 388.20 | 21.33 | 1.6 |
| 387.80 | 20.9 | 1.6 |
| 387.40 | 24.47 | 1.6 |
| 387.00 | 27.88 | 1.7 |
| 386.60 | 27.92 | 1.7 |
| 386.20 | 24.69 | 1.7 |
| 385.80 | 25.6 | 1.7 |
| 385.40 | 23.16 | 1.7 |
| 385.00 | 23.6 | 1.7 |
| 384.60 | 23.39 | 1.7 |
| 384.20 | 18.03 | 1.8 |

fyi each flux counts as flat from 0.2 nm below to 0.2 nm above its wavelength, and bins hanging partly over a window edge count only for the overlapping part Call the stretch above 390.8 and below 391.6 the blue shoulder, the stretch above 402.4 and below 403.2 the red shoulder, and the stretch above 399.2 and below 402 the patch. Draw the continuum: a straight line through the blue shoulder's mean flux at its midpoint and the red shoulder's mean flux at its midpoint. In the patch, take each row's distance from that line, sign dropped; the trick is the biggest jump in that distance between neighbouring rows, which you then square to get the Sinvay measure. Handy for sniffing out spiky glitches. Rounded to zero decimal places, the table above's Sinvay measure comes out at 5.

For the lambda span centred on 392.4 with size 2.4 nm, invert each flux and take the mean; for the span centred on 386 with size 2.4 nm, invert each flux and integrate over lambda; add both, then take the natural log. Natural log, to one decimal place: -2.0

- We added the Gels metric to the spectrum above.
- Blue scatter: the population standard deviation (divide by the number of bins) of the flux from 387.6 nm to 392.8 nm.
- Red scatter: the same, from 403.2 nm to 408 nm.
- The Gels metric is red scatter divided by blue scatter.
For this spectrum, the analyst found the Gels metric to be 0.4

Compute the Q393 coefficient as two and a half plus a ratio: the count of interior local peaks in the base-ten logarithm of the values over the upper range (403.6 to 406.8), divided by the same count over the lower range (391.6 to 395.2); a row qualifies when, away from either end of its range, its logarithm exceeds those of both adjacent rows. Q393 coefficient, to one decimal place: 3.0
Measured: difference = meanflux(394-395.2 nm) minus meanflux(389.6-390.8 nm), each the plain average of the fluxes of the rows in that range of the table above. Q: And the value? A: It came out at 3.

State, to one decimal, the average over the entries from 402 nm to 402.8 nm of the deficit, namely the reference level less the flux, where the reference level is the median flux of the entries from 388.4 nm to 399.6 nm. -1.9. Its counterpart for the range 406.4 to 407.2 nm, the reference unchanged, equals -3.1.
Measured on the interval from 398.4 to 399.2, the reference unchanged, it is -4.9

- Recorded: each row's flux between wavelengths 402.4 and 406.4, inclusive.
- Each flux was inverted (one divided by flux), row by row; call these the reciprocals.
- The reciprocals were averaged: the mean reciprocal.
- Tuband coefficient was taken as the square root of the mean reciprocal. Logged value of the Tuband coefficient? 0.194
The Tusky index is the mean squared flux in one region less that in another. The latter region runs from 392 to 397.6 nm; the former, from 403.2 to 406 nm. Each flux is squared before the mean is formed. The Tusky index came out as 214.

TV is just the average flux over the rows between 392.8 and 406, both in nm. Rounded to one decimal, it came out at 24.2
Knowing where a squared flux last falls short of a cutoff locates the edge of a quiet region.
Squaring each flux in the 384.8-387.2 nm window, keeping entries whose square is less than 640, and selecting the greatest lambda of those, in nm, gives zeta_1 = 386.20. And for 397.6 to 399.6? 398.20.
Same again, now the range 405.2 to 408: 407.40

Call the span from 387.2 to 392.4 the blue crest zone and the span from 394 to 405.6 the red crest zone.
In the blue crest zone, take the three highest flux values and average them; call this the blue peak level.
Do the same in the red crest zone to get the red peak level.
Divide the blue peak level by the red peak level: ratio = 0.930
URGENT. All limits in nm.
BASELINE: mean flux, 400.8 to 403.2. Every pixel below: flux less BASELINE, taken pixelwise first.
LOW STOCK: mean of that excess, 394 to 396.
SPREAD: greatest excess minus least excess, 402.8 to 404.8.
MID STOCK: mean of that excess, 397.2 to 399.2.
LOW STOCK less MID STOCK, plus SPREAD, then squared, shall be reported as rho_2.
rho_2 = 13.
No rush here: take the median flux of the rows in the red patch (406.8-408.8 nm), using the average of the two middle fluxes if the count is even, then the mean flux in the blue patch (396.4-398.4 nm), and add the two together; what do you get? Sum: 44.7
